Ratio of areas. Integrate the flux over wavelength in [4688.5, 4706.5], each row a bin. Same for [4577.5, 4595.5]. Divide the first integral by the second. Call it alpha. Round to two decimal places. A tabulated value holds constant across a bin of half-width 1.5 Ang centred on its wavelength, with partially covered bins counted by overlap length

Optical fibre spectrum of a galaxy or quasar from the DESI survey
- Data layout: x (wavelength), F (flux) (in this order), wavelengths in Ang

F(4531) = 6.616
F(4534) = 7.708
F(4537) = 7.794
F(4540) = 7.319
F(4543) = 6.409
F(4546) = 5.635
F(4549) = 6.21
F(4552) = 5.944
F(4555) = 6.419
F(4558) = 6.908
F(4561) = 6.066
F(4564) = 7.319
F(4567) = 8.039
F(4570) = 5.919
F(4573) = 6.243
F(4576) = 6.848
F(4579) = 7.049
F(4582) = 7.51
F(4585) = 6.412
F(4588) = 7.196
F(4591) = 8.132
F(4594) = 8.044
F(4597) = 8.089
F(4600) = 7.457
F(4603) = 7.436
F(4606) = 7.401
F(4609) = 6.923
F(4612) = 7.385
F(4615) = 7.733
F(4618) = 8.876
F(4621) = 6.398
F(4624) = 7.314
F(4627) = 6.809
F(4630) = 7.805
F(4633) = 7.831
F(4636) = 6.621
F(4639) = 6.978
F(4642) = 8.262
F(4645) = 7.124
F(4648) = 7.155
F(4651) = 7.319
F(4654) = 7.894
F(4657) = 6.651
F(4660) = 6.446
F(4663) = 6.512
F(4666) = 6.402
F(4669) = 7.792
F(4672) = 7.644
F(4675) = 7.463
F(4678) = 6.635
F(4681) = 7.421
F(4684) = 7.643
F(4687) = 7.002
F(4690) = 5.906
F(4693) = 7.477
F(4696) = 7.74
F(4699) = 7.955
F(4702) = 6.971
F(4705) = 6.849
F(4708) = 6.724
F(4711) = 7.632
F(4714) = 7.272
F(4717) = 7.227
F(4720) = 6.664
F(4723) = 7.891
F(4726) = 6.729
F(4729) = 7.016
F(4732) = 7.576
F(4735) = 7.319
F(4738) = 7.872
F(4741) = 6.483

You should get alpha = 0.97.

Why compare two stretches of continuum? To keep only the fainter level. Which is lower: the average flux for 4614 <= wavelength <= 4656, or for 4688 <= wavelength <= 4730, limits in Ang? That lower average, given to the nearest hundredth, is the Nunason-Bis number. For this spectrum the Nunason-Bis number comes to 7.15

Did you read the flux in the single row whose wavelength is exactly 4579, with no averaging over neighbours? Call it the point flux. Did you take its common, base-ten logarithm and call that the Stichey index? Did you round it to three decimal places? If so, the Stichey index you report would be 0.848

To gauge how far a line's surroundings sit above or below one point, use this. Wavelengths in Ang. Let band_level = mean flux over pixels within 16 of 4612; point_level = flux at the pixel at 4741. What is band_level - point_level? 1.0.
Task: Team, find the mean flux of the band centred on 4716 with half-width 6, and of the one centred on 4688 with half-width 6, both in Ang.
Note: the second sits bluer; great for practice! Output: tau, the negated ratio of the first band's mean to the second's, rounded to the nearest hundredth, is -1.03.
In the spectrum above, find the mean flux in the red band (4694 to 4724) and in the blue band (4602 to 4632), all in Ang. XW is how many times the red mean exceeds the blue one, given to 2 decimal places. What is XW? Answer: 0.98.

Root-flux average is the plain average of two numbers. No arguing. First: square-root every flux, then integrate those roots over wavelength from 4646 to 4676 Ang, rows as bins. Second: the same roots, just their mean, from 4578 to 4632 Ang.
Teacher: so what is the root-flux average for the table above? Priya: 41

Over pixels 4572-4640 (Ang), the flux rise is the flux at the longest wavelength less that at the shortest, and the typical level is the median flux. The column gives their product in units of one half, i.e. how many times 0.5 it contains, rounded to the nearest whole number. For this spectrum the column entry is 11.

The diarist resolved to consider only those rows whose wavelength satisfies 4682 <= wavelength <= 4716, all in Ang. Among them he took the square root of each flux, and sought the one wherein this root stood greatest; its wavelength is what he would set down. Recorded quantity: 4699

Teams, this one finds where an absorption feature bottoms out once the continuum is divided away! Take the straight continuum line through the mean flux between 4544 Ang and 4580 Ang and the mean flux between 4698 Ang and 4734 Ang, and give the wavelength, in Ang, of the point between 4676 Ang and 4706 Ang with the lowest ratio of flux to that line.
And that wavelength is 4690 Ang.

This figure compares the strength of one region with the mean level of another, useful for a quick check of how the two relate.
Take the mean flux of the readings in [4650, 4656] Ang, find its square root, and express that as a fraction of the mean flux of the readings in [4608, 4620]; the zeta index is 0.36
